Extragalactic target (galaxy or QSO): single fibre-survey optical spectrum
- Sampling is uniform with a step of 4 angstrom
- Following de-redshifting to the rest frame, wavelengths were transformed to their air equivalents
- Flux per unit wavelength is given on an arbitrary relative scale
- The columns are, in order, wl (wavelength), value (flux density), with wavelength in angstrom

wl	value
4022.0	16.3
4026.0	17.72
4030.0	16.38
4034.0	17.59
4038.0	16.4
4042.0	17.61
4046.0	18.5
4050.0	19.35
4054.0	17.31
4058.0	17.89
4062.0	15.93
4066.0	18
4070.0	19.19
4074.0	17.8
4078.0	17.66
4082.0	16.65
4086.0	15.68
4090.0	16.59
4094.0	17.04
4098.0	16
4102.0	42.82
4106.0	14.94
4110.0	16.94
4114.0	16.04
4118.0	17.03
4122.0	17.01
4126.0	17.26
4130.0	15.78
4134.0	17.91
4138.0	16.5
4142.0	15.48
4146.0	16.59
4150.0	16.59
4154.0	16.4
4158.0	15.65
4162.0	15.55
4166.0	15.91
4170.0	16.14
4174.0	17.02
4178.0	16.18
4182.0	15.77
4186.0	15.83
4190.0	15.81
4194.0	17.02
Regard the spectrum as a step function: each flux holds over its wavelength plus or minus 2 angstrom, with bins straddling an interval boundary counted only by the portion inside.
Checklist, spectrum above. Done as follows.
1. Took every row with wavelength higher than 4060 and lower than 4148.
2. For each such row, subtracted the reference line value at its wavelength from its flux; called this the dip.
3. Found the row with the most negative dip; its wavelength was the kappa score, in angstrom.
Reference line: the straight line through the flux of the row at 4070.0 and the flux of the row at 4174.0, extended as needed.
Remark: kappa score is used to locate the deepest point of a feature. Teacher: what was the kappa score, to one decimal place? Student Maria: 4106.0 angstrom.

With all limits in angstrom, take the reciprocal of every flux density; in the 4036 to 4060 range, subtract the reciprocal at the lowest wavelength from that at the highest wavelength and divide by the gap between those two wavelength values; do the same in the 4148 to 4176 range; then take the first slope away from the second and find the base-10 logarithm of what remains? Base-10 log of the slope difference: -3.7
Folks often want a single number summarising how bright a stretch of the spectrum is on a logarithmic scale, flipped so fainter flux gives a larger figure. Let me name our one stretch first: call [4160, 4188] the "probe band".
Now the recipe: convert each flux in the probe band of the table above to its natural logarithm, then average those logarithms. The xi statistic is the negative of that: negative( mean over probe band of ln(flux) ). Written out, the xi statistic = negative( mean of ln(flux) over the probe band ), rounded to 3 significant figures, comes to -2.78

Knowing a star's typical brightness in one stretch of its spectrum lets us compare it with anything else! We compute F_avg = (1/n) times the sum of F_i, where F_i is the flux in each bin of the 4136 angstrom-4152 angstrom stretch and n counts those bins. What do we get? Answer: 16.3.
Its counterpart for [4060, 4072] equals 17.7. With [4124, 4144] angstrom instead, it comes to 16.6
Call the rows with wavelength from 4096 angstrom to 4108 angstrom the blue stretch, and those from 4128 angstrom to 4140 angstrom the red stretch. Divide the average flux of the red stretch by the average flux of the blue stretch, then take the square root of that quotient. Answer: 0.82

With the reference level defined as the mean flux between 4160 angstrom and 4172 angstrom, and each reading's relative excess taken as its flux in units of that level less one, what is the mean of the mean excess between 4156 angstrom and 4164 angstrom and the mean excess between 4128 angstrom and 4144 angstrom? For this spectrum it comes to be 0.01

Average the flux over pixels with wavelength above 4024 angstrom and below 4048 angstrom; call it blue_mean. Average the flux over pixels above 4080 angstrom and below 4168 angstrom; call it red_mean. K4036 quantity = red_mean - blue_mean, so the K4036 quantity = 0.2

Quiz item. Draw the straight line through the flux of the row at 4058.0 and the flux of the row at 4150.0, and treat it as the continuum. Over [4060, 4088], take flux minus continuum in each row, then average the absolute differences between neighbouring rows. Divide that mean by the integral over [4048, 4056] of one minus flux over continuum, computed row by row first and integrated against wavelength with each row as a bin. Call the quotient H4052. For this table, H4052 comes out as -7.0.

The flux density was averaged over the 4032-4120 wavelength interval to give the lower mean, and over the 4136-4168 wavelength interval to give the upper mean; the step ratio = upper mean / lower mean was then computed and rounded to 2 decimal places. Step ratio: 0.88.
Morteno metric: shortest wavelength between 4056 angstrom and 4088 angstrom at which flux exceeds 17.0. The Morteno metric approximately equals 4058.0 angstrom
